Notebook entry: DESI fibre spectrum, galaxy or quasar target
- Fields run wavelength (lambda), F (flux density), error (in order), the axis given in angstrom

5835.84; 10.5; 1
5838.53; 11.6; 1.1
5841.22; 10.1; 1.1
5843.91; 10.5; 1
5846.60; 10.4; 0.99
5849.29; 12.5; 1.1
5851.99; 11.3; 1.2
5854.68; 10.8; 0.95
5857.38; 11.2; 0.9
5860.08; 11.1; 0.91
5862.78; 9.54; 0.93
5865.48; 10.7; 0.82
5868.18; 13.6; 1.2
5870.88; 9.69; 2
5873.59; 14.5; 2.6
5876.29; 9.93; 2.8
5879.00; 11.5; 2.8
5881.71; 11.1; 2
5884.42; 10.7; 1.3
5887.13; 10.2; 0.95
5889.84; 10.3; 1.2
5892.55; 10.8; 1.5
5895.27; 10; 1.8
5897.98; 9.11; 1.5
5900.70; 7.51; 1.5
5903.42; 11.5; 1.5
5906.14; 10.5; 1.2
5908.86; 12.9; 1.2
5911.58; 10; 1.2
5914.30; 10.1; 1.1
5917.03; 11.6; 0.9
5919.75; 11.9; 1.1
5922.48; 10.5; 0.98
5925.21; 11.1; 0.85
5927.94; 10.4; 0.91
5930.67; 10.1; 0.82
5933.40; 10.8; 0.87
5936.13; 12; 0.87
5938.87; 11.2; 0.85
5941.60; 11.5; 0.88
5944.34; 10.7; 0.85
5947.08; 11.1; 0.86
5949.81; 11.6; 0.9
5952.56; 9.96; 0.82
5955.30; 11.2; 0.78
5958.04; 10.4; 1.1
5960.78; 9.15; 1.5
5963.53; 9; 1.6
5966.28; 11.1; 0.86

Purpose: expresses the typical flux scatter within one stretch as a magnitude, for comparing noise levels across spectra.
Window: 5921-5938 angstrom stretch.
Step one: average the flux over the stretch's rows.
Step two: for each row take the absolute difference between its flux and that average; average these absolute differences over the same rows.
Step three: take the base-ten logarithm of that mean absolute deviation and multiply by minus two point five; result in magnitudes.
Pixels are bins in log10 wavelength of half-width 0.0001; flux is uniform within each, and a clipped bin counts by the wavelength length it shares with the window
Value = 0.8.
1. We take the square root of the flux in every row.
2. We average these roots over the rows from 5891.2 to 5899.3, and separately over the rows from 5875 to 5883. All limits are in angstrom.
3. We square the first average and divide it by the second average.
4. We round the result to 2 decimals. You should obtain 3.03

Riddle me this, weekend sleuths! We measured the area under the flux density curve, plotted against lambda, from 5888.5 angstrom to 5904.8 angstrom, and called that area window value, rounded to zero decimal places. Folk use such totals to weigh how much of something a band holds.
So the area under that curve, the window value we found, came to 161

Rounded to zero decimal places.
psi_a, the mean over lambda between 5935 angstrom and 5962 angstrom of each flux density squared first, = 119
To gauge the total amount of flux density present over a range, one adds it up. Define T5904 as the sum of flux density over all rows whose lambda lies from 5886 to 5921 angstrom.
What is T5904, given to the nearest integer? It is 136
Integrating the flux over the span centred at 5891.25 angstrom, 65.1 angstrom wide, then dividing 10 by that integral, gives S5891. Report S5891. 0.014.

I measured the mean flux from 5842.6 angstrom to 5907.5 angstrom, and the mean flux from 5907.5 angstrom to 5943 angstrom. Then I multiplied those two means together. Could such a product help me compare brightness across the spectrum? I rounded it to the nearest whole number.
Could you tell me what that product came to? 120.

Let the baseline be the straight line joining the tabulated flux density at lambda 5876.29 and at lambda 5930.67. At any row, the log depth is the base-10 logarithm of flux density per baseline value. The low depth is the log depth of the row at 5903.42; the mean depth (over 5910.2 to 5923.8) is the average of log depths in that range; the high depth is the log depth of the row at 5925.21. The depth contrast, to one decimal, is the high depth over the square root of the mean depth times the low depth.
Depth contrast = 1.0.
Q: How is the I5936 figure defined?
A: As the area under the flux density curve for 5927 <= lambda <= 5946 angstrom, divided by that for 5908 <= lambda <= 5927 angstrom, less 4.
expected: -3.01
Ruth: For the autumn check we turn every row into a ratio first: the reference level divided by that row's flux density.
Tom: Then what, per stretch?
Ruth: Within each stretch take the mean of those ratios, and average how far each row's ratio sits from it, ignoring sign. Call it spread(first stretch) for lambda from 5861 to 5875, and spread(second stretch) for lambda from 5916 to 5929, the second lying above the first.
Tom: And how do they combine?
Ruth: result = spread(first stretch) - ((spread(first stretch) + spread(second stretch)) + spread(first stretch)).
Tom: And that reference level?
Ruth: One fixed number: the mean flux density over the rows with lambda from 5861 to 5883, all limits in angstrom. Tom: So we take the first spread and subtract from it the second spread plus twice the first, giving -0.207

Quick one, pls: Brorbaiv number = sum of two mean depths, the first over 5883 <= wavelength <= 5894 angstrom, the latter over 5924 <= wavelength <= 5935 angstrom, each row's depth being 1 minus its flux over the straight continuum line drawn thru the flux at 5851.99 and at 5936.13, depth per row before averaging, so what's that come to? 0.21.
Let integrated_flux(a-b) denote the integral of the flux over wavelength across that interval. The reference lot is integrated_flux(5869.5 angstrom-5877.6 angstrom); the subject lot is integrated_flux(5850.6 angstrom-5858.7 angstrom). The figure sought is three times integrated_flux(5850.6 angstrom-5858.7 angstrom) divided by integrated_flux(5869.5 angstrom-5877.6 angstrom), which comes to 2.92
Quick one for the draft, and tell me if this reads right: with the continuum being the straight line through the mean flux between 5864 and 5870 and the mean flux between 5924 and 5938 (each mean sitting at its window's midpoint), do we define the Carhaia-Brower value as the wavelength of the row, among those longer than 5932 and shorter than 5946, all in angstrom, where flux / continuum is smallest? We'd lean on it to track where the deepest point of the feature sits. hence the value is 5933.40 angstrom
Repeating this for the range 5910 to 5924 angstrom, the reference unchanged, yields 5911.58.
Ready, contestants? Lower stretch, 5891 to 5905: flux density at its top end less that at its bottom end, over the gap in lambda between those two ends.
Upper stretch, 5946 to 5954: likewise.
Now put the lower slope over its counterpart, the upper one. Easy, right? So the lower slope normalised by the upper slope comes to -0.3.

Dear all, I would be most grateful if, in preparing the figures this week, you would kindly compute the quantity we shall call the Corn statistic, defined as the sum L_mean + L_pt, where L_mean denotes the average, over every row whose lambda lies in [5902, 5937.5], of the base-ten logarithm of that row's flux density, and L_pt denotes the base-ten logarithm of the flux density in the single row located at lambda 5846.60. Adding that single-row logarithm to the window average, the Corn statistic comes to 2.06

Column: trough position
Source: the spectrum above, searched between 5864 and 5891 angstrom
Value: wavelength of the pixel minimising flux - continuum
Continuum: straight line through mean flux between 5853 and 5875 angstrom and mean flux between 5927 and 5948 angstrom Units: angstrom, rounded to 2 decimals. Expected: 5870.88 angstrom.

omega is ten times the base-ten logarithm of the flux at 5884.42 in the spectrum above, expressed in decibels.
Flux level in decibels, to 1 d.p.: 10.3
